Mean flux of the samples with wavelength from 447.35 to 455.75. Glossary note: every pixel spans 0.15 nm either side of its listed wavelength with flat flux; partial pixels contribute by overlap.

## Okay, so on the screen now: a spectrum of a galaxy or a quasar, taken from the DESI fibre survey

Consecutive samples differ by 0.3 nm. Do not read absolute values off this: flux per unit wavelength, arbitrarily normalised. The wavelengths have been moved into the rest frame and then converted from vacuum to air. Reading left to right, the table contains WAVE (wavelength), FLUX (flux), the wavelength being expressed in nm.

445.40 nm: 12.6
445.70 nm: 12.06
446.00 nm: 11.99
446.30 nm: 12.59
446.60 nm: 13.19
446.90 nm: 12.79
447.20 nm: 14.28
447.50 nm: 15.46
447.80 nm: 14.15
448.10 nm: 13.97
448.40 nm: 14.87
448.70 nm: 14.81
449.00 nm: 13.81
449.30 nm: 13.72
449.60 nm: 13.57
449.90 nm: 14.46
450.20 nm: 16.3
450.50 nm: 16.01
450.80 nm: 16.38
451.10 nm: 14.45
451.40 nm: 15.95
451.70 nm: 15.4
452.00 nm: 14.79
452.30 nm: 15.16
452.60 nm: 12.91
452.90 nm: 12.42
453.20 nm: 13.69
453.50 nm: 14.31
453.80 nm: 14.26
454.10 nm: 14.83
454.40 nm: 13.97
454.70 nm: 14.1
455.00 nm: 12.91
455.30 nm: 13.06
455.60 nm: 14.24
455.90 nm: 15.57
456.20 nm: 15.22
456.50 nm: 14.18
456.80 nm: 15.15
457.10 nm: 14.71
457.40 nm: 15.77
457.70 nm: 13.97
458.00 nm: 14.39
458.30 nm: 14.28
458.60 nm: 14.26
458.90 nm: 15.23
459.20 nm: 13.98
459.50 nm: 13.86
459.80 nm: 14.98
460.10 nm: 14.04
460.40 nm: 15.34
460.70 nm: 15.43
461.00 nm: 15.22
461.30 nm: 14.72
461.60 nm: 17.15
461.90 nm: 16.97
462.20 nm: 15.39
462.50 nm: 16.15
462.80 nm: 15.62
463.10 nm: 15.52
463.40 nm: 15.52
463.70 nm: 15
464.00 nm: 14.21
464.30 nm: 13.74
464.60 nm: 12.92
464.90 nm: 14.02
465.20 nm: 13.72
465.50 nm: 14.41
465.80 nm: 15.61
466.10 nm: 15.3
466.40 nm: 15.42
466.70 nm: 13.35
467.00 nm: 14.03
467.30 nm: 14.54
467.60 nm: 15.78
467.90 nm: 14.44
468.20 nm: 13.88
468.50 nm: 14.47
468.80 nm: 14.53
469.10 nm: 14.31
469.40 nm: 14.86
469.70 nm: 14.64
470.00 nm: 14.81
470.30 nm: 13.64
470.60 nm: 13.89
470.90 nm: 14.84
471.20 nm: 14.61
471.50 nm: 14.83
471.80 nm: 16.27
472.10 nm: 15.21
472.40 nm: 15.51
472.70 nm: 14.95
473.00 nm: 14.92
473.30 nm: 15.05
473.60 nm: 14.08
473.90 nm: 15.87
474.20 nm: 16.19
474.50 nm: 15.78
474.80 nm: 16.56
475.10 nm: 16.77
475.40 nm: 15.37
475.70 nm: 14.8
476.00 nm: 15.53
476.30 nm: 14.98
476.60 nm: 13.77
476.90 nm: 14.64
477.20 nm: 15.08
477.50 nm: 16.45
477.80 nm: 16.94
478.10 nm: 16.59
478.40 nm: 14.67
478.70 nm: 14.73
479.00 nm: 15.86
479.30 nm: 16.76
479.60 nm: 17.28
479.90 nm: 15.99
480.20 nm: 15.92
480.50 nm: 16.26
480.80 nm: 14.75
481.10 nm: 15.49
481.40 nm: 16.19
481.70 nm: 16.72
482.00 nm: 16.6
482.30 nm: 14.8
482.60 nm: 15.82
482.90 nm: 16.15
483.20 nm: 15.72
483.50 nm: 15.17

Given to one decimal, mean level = 14.4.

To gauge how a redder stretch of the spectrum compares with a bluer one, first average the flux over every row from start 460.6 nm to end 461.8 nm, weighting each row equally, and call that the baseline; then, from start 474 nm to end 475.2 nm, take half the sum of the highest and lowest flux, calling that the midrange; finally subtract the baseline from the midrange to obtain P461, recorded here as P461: 0.6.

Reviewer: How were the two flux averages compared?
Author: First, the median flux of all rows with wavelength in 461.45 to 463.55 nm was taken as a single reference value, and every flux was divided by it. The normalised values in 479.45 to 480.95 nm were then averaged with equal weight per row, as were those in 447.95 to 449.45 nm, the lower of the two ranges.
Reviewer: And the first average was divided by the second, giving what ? 1.13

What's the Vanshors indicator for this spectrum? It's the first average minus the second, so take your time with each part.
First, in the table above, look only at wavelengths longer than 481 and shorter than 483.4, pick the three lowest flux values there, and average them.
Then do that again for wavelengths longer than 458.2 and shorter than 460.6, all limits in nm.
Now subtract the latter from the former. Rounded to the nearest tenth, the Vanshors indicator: 1.4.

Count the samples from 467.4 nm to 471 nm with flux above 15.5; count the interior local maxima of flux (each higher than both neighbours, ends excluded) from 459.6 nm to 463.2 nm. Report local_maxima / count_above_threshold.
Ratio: 3.0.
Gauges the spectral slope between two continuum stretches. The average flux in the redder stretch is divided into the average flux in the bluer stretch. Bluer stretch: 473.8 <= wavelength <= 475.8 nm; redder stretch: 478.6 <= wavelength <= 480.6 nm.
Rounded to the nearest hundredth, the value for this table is 0.99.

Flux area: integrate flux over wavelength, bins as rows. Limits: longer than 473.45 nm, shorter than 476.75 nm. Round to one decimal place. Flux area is 50.9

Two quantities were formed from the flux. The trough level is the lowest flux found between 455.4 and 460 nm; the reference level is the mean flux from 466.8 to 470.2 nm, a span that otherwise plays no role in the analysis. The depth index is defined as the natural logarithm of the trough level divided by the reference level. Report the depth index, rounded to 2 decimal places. -0.05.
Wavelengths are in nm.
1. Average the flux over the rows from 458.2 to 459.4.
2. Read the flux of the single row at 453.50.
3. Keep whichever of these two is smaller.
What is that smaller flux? 14.3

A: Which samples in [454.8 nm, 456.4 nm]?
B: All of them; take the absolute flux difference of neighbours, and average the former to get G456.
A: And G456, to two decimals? 0.75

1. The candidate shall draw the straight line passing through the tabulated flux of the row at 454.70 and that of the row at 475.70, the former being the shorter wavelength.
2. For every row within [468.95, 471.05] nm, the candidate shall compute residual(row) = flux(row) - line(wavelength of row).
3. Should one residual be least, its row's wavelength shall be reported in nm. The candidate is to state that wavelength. 470.30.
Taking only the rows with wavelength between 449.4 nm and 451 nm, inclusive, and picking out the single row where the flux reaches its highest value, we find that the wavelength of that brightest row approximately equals 450.80 nm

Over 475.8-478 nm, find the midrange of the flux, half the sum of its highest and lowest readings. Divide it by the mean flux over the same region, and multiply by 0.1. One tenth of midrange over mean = 0.100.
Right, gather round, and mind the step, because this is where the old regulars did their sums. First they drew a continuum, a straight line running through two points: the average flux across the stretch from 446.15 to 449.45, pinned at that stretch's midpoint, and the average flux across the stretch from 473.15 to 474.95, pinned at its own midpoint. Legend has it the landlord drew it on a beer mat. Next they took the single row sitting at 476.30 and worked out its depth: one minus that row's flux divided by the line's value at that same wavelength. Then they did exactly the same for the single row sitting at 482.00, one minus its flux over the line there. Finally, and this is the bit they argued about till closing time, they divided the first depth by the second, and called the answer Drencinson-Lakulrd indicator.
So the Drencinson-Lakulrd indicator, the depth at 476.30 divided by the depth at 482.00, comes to -1.5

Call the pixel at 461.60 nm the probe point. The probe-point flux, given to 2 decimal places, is 17.15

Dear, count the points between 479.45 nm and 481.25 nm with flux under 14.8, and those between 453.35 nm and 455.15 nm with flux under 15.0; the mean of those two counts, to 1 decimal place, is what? 3.5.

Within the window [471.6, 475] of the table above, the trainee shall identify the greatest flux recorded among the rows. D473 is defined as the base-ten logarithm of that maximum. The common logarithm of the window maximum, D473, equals 1.22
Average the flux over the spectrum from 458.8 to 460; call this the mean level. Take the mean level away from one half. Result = -14.0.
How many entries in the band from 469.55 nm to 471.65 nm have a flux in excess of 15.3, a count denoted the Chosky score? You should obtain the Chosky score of 0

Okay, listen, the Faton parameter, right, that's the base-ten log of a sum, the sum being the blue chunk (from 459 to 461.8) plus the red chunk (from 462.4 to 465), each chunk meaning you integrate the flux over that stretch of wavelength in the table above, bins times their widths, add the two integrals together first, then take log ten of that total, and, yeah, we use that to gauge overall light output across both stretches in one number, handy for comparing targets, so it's 1.90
